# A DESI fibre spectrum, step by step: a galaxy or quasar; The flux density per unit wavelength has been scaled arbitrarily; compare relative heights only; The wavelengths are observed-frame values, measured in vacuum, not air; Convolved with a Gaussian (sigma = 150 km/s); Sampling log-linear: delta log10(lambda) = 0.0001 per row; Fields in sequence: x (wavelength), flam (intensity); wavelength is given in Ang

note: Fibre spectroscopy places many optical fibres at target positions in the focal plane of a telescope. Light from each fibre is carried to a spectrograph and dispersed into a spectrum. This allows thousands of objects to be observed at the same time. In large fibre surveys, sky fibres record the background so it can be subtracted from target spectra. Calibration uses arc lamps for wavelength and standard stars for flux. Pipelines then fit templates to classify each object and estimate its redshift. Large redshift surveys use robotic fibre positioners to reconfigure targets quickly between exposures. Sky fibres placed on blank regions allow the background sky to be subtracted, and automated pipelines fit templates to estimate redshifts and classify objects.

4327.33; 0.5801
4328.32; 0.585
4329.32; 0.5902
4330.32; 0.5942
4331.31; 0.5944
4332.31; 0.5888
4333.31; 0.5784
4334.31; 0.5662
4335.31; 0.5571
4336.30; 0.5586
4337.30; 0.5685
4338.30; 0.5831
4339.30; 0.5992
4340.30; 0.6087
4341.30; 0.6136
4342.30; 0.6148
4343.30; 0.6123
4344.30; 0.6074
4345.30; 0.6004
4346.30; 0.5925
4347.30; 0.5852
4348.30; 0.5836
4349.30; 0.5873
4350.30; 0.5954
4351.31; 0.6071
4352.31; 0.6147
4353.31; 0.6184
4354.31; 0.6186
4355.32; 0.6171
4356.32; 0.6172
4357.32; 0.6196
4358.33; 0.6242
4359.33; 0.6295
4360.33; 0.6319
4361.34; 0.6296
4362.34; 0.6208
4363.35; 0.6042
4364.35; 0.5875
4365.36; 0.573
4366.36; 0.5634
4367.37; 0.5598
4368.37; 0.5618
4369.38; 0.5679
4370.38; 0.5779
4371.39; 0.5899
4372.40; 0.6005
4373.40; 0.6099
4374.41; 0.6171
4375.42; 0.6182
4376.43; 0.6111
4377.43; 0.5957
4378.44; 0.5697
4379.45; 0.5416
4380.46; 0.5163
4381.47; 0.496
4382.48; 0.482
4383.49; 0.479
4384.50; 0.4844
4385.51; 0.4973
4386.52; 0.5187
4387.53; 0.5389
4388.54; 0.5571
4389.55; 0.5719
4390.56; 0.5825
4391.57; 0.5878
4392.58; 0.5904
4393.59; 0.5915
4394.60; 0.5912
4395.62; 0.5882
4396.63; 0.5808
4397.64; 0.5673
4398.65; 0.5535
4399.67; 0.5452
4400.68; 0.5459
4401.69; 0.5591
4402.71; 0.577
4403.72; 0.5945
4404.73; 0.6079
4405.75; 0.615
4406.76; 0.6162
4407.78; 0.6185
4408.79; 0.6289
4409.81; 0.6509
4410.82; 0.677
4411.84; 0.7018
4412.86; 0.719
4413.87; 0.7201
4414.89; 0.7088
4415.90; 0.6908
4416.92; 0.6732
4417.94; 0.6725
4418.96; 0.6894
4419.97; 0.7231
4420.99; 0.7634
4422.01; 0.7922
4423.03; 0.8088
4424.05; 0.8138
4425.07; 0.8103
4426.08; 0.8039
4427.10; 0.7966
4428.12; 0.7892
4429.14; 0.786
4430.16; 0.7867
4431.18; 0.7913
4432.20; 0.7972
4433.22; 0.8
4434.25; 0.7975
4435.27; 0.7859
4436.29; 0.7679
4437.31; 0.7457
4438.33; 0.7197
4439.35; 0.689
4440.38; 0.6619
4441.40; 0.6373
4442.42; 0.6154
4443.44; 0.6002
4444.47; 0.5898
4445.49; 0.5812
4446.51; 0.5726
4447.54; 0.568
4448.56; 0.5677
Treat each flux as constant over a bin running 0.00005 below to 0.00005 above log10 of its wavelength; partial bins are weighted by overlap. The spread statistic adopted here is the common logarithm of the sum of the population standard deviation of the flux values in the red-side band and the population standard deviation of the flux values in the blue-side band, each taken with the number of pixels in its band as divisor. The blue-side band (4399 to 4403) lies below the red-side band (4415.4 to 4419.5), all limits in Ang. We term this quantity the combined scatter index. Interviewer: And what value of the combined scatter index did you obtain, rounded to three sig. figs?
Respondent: -1.67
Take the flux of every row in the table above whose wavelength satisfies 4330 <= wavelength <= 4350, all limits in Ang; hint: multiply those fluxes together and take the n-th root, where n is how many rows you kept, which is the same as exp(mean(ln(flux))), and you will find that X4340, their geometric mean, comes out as 0.59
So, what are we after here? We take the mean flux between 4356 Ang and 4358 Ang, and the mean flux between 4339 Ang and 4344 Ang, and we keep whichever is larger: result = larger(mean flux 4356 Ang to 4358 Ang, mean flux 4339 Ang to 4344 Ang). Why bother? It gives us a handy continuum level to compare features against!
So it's 0.62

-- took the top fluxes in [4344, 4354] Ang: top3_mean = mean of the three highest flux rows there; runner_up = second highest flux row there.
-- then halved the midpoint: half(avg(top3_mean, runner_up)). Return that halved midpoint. 0.307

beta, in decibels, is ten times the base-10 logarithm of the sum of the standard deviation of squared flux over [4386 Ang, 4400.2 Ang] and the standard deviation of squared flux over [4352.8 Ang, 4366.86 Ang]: -13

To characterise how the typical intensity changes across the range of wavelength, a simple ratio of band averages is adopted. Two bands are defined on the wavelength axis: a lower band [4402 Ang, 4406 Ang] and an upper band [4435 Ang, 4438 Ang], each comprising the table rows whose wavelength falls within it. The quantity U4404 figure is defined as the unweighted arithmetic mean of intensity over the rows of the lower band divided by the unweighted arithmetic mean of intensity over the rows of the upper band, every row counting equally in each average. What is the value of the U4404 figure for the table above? 0.78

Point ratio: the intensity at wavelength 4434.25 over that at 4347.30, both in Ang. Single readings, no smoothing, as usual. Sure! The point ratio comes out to 1.36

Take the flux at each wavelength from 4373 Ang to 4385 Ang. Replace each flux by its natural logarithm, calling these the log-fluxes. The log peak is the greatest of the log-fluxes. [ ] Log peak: -0.48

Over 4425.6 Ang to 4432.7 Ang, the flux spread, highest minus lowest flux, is 0.018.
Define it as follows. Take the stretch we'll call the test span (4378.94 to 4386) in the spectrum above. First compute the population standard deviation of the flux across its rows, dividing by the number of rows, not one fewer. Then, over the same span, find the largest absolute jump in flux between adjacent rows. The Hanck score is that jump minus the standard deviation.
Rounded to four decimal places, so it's 0.0045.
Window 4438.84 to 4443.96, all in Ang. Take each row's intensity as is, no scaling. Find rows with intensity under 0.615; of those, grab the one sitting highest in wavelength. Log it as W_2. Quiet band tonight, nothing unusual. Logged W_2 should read 4443.44 Ang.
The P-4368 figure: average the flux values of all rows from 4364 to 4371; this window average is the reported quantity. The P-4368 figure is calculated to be 0.570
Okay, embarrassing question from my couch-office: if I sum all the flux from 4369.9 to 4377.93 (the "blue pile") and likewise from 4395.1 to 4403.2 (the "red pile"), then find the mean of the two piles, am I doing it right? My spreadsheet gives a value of 5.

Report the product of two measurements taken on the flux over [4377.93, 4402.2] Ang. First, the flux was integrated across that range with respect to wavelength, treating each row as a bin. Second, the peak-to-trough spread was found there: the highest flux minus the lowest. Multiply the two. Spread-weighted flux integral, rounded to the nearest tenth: 1.5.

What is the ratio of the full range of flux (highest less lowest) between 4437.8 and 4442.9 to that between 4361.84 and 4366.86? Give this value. 2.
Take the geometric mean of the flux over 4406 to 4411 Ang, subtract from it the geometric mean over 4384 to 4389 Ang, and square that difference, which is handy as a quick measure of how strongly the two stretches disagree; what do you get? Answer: 0.014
